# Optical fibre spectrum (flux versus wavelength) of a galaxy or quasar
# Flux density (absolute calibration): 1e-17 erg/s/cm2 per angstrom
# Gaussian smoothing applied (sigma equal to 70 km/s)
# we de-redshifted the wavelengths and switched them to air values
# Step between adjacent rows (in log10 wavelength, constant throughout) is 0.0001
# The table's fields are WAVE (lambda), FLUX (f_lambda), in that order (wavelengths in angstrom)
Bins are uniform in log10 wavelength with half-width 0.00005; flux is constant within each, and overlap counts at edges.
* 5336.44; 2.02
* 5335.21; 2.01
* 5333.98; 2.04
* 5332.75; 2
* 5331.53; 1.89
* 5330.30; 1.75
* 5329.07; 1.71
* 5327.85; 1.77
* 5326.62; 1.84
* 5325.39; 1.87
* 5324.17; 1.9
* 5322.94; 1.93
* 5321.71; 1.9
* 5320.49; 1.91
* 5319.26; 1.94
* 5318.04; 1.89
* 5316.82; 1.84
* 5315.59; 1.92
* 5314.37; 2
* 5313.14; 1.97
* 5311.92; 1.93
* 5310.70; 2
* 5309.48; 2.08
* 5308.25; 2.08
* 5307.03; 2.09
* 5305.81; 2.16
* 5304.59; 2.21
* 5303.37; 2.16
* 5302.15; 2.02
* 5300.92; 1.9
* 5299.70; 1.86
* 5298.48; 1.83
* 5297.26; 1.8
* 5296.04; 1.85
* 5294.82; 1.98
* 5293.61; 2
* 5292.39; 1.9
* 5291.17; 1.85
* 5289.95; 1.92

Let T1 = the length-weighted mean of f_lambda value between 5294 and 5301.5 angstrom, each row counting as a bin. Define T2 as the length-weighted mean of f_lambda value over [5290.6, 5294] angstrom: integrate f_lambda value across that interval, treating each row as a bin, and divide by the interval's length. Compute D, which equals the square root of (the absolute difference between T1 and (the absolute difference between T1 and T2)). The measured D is 1.36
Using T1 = 1.88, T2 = 1.91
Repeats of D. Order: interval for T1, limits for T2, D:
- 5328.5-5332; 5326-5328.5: 1.32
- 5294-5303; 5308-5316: 1.34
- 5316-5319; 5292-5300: 1.37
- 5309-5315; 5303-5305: 1.34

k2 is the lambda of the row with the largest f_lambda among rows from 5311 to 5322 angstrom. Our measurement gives 5314.37 angstrom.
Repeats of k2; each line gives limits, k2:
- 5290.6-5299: 5293.61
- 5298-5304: 5303.37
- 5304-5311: 5304.59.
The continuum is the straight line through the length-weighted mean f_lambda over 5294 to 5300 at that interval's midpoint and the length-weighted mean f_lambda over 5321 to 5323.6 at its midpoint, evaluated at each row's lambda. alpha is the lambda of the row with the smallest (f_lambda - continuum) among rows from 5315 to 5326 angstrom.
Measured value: 5316.82 angstrom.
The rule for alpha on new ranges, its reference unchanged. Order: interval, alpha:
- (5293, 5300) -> 5297.26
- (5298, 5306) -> 5298.48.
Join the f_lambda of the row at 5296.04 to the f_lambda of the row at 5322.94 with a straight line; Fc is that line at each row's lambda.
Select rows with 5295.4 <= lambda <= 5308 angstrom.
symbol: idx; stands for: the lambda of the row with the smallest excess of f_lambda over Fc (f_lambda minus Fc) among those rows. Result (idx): 5297.26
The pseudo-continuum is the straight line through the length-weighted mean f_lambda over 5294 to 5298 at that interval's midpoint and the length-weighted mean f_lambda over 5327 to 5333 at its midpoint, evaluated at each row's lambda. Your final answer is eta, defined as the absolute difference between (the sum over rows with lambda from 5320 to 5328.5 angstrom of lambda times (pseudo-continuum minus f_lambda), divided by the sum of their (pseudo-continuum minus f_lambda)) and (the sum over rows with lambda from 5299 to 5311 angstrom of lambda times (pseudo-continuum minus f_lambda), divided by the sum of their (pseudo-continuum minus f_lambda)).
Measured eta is 16.0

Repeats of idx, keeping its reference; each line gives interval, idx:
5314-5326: 5316.82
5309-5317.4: 5316.82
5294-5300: 5297.26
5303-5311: 5310.70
